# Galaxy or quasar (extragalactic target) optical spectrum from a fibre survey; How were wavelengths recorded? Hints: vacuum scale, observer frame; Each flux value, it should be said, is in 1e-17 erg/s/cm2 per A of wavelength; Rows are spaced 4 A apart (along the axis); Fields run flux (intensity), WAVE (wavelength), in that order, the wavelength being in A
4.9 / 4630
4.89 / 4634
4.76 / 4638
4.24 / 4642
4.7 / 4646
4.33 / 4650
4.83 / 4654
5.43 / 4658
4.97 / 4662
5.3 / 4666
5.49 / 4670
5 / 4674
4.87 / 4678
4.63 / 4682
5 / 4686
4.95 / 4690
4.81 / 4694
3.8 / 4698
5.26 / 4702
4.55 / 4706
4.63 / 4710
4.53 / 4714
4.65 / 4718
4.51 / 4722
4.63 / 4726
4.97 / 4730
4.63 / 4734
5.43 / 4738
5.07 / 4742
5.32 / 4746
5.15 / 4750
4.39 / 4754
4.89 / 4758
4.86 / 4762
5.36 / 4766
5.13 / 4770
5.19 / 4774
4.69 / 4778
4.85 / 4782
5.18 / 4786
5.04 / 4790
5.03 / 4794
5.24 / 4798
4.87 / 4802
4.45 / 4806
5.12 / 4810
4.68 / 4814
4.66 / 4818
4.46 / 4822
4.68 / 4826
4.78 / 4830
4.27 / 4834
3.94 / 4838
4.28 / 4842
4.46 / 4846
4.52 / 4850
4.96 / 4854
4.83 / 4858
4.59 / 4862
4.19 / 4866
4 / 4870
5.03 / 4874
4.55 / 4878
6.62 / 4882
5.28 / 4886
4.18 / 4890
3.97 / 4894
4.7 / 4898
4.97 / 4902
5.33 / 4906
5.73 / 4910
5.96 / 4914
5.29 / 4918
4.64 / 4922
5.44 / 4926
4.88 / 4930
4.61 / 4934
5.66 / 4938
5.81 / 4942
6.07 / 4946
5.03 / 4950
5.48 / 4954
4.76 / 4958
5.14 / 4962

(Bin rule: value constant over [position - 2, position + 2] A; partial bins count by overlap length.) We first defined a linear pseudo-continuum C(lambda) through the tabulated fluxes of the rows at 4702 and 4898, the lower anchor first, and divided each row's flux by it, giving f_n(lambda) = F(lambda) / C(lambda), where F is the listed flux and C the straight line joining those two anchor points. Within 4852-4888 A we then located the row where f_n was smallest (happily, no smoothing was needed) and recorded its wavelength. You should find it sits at 4870 A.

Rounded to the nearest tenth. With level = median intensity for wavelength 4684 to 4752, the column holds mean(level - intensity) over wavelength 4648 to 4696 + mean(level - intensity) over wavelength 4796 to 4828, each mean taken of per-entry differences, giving -0.1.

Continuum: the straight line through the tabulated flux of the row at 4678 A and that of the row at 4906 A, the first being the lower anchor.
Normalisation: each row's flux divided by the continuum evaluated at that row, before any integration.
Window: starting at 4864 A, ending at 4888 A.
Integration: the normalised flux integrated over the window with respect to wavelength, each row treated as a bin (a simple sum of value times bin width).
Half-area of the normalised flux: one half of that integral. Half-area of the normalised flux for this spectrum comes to 11.3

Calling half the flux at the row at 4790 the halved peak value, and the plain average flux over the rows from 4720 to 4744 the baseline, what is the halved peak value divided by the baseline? 0.52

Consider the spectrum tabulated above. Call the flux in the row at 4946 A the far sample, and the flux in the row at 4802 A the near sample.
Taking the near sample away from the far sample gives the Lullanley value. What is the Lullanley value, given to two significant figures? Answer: 1.2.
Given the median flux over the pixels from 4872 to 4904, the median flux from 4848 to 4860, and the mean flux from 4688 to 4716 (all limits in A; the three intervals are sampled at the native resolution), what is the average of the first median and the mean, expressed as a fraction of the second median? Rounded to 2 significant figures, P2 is 0.98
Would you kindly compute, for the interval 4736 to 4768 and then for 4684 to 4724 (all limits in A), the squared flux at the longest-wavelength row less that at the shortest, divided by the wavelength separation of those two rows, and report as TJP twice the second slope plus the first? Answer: -0.3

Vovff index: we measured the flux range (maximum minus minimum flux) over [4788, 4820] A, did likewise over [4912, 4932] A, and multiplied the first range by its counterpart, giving 1.04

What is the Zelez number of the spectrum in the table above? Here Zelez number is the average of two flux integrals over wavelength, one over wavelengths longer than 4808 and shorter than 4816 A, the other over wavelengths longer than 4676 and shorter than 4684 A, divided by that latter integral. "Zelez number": 1.02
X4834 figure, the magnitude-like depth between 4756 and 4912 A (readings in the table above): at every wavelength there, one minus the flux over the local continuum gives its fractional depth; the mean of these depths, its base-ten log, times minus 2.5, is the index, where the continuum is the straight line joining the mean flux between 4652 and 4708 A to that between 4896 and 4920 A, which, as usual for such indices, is 2.8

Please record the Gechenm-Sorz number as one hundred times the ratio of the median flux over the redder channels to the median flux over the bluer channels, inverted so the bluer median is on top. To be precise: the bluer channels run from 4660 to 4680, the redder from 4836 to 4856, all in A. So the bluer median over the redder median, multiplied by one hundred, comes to 112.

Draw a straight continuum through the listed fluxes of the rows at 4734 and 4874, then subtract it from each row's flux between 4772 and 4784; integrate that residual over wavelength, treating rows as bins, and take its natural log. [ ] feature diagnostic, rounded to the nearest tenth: 0.6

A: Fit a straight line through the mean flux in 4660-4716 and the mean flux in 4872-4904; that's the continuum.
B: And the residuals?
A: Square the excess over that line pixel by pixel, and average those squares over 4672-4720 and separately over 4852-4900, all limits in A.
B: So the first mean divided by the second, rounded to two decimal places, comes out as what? 0.27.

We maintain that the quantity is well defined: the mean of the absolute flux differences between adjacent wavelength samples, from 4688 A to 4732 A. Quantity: 0.42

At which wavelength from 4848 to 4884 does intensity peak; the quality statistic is 4882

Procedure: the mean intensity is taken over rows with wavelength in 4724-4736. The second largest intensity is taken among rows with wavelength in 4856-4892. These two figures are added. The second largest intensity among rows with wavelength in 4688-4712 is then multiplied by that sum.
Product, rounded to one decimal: 49.6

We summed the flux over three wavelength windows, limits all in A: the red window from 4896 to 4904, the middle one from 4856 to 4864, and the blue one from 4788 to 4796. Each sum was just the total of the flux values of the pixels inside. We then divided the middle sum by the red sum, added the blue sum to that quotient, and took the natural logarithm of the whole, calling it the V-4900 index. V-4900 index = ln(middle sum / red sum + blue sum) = 2.40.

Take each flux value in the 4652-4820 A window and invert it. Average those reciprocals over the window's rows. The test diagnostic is 0.205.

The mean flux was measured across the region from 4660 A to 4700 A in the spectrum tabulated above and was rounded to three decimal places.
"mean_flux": 4.882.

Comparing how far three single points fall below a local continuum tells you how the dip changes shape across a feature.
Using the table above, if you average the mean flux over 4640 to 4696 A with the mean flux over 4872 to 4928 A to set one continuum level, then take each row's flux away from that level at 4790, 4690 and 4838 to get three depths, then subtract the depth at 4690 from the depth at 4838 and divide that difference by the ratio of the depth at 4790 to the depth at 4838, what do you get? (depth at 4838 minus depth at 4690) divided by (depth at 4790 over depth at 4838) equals -34.3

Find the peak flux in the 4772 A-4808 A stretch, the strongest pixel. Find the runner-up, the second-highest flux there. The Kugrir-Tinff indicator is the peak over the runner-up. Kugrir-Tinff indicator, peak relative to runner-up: 1.01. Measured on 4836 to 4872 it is 1.03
